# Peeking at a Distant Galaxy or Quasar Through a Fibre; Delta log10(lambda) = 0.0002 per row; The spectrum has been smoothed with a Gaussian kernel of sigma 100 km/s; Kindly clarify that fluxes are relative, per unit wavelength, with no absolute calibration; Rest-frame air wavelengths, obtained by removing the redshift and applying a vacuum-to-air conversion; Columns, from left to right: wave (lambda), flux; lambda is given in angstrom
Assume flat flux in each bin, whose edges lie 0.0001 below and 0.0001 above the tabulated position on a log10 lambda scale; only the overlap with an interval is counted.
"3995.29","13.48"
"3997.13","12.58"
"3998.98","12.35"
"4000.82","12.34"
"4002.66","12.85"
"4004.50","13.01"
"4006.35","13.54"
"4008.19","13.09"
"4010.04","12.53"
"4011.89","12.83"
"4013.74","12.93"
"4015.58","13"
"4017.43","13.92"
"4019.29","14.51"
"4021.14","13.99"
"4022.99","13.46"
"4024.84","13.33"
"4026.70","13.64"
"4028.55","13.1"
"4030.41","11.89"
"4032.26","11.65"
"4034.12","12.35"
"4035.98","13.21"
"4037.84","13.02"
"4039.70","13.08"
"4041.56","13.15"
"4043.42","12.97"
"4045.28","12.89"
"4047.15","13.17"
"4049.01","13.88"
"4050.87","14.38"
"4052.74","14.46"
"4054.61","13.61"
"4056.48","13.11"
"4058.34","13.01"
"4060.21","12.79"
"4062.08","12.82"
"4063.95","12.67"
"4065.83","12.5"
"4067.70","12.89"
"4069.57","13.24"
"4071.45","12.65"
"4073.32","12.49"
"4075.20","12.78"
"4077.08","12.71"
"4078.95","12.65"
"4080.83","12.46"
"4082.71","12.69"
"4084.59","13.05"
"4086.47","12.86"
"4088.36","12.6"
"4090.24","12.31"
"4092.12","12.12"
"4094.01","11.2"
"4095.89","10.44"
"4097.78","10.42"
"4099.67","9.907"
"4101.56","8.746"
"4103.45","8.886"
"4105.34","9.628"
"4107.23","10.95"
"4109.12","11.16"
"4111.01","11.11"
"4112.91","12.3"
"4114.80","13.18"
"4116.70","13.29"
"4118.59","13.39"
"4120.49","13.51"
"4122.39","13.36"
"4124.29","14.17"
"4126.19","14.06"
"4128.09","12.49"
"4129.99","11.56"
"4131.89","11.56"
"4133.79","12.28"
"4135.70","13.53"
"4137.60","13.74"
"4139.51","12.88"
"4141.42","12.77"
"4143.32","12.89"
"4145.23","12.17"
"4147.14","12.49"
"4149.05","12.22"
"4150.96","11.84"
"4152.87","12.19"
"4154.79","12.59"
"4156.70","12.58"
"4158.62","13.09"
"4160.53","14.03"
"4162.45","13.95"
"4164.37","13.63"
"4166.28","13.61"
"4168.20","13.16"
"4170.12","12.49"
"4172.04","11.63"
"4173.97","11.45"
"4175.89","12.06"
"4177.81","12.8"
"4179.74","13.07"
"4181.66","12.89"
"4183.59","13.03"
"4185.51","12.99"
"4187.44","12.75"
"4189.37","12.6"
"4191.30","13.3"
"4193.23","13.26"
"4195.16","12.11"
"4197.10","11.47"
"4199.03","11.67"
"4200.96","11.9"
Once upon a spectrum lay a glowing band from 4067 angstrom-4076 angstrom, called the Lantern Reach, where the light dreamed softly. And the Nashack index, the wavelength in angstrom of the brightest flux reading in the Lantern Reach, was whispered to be 4069.57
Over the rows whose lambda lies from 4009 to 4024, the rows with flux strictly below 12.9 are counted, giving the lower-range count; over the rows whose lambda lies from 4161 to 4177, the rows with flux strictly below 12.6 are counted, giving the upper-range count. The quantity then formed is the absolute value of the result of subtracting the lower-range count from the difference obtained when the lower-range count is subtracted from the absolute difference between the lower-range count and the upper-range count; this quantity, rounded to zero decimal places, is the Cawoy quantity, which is 2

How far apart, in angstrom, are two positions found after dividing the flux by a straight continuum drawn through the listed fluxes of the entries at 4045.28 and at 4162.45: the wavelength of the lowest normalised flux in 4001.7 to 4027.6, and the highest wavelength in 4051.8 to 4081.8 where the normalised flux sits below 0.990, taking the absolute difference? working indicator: 70.8 angstrom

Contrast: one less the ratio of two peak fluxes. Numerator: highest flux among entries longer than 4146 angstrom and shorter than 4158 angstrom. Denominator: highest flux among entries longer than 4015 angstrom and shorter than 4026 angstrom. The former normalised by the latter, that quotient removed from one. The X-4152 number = 0.13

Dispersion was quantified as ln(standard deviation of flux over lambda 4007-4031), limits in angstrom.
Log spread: -0.4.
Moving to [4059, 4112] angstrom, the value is 0.3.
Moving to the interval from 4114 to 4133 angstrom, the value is -0.1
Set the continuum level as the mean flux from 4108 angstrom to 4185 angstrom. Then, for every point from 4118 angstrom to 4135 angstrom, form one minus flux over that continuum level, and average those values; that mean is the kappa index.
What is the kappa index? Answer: -0.01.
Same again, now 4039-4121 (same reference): 0.03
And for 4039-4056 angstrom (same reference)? -0.06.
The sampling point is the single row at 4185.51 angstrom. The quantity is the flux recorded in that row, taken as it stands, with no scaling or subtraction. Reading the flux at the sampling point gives 12.99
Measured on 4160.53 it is 14.03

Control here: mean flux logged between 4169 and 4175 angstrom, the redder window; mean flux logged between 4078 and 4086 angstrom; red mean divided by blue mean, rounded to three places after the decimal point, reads 0.933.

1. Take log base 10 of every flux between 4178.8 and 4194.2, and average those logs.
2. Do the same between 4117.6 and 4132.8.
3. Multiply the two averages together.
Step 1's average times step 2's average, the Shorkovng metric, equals 1.24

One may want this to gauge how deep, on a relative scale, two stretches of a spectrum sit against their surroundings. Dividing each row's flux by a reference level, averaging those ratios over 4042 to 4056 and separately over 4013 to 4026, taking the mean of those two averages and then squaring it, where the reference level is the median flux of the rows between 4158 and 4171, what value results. 1.00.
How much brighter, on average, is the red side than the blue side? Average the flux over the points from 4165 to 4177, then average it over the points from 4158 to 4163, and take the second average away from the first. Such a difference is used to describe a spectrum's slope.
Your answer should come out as -1.3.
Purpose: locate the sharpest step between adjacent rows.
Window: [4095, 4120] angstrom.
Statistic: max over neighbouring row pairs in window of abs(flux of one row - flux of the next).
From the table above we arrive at 1.32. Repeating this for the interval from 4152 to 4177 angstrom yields 0.94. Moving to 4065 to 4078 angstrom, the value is 0.59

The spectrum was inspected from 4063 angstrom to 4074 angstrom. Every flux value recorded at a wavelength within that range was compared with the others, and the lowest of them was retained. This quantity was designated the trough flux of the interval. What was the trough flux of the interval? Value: 12.49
